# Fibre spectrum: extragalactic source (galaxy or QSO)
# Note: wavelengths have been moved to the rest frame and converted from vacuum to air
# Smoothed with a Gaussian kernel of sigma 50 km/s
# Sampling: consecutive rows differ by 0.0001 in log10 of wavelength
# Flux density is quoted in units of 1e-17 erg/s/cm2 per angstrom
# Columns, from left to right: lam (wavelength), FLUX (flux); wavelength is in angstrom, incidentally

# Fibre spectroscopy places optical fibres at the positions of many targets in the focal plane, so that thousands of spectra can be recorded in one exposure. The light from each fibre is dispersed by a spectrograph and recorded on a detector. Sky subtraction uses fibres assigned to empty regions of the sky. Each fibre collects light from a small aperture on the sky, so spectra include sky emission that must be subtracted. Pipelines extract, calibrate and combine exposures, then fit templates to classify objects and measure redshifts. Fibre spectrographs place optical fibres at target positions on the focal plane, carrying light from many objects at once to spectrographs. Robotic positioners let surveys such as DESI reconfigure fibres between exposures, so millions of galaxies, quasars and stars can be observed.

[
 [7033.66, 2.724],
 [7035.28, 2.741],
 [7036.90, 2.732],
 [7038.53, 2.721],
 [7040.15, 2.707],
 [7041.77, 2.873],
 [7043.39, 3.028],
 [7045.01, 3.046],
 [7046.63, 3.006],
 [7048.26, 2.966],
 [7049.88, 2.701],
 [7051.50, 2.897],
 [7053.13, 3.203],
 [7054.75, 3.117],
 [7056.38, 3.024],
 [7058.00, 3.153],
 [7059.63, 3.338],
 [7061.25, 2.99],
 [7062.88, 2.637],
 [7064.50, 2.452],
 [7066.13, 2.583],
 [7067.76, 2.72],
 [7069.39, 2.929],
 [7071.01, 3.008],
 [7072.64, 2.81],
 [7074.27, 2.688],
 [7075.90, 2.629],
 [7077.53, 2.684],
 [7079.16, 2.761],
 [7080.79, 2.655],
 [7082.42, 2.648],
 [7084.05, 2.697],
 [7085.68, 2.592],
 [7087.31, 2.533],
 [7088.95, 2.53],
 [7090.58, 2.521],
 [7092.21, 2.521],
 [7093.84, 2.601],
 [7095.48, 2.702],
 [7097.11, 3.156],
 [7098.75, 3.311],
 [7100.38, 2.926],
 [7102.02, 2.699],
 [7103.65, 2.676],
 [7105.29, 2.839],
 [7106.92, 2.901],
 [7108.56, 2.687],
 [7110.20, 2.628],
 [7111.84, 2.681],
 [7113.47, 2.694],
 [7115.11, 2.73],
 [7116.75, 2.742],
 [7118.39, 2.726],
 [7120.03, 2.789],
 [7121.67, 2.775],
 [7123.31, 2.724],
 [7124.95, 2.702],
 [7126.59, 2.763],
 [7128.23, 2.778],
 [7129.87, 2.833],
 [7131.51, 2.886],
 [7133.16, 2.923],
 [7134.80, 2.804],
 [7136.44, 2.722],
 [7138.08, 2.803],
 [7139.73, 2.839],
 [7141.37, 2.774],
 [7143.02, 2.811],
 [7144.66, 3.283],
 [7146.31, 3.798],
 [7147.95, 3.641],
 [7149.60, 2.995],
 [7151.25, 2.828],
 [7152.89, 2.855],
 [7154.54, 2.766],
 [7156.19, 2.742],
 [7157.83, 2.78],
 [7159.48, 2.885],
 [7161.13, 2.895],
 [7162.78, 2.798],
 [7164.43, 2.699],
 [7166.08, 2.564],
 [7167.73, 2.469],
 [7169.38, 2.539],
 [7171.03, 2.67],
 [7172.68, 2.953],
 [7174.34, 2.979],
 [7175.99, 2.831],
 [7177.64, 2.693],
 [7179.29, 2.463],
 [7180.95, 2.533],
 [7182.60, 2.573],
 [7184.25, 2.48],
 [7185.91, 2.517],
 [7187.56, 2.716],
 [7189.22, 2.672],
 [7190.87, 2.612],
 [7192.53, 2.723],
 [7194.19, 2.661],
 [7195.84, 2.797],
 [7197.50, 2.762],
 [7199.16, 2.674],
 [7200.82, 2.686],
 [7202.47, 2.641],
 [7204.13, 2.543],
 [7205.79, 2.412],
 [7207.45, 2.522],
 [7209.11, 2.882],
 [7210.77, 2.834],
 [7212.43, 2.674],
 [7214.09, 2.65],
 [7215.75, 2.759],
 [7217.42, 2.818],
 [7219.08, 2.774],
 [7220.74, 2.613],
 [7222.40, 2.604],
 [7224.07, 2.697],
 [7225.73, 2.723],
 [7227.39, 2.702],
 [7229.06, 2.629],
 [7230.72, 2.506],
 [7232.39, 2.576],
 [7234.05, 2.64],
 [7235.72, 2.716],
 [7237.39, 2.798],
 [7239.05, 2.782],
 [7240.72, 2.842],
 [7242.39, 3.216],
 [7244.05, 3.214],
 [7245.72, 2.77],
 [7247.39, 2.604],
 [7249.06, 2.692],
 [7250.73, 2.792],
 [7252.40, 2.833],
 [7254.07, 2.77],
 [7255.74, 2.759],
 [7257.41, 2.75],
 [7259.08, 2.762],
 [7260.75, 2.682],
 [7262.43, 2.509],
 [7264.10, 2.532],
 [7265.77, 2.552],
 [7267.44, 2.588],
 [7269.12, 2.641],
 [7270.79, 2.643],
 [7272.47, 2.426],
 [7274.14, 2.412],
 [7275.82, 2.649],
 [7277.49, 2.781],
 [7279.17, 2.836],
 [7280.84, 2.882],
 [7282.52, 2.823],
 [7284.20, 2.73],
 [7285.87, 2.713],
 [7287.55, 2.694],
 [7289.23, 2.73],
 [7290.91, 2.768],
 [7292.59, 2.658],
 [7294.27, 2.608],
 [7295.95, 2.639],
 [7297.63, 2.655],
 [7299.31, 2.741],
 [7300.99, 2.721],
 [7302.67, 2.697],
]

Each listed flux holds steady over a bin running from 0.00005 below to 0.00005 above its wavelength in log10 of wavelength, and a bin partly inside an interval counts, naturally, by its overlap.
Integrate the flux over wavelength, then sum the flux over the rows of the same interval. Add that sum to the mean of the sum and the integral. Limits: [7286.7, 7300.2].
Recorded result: 50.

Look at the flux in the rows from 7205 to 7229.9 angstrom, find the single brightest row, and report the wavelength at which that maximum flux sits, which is 7209.11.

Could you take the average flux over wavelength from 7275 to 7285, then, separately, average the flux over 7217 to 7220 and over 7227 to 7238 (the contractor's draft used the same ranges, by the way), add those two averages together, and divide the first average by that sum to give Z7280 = 0.51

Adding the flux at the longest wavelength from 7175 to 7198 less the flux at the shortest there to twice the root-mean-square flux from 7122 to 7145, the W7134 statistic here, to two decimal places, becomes 5.60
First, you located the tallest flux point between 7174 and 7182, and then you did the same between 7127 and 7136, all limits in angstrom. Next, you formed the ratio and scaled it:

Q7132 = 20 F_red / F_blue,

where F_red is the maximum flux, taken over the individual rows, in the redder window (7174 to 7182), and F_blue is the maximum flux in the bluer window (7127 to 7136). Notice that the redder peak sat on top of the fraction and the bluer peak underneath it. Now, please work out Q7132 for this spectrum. 20.4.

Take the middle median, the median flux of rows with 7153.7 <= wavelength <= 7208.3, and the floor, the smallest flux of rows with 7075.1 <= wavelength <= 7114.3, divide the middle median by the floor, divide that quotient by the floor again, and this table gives 0.421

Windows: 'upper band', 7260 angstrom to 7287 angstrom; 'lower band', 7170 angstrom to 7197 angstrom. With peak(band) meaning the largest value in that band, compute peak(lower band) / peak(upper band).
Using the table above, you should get 1.03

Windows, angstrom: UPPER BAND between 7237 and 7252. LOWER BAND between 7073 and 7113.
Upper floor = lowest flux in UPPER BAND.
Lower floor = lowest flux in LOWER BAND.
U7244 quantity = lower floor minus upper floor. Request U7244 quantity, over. -0.08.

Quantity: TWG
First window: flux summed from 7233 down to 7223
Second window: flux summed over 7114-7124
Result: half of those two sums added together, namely 16.2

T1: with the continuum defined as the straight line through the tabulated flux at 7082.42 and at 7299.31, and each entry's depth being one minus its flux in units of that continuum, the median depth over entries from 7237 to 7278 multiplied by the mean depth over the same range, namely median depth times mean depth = 0.0000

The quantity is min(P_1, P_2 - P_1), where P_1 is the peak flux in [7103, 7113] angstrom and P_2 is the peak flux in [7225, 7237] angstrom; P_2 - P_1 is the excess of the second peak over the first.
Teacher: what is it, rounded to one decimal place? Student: -0.2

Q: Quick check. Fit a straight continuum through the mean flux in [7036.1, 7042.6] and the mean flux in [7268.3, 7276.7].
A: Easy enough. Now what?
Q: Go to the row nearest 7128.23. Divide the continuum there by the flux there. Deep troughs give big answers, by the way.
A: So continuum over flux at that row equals 0.965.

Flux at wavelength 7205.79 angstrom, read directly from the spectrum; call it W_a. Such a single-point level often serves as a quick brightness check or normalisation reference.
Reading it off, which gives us 2.412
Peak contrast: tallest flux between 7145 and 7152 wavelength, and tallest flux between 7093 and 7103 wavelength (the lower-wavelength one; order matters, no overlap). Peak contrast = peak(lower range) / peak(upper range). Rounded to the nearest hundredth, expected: 0.87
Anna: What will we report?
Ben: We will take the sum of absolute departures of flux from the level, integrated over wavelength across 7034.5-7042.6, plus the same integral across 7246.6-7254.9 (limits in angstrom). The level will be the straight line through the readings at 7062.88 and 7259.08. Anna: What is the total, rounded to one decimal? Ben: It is 1.6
